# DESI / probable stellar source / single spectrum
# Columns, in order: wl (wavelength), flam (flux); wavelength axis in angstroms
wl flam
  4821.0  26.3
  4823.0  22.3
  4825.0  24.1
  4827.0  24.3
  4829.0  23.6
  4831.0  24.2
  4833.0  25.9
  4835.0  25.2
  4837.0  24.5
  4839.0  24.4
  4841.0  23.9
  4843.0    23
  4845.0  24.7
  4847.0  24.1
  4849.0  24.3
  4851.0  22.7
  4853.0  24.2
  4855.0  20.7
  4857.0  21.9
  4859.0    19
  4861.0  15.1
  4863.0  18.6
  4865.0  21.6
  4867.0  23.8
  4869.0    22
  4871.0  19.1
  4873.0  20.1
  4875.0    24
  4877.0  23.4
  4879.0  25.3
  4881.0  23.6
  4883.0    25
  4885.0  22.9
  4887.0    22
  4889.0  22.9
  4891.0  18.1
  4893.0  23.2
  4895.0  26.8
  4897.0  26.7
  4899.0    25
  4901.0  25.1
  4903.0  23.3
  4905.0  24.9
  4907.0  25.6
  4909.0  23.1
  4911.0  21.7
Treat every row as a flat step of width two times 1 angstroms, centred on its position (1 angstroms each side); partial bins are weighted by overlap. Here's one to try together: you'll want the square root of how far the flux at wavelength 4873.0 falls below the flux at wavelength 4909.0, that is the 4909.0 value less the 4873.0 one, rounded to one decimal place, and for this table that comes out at 1.7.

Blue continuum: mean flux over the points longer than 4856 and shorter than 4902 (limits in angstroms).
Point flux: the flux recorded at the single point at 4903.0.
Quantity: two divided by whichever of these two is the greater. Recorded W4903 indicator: 0.0858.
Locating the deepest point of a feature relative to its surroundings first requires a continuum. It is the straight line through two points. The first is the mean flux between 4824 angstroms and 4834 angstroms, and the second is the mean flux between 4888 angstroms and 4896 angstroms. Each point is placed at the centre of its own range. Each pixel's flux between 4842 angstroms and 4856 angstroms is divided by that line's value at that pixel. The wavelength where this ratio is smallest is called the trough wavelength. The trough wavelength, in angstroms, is 4855.0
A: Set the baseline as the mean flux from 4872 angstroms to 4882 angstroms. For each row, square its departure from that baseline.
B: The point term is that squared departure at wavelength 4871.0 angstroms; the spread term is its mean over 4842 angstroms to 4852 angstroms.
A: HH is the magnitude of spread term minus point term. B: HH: 17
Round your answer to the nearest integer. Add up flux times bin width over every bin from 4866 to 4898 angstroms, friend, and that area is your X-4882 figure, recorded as 738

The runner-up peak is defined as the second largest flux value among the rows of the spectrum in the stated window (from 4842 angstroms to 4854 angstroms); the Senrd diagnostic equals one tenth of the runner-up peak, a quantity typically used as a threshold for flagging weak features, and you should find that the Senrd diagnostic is 2.43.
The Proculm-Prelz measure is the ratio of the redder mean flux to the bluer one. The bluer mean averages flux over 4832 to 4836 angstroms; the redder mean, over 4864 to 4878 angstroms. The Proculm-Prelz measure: 0.86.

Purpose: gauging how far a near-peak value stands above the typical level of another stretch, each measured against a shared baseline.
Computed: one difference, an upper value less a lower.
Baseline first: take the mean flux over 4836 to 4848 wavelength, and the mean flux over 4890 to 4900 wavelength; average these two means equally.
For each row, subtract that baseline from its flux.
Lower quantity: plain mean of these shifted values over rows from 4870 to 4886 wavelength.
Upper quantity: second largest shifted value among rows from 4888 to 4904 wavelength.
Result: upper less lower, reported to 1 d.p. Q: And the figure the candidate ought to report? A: 3.8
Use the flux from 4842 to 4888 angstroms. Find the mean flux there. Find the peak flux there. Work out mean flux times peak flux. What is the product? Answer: 562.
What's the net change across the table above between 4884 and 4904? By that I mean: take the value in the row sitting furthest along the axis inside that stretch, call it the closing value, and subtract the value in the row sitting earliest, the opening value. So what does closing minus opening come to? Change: 0.4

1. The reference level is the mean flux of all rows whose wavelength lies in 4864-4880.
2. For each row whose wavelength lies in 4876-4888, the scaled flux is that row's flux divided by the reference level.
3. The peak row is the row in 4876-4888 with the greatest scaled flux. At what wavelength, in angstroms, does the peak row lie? 4879.0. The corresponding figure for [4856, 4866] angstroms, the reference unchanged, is 4857.0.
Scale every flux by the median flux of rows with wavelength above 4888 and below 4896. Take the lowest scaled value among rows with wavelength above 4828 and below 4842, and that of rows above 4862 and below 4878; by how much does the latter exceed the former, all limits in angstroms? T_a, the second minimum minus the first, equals -0.22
